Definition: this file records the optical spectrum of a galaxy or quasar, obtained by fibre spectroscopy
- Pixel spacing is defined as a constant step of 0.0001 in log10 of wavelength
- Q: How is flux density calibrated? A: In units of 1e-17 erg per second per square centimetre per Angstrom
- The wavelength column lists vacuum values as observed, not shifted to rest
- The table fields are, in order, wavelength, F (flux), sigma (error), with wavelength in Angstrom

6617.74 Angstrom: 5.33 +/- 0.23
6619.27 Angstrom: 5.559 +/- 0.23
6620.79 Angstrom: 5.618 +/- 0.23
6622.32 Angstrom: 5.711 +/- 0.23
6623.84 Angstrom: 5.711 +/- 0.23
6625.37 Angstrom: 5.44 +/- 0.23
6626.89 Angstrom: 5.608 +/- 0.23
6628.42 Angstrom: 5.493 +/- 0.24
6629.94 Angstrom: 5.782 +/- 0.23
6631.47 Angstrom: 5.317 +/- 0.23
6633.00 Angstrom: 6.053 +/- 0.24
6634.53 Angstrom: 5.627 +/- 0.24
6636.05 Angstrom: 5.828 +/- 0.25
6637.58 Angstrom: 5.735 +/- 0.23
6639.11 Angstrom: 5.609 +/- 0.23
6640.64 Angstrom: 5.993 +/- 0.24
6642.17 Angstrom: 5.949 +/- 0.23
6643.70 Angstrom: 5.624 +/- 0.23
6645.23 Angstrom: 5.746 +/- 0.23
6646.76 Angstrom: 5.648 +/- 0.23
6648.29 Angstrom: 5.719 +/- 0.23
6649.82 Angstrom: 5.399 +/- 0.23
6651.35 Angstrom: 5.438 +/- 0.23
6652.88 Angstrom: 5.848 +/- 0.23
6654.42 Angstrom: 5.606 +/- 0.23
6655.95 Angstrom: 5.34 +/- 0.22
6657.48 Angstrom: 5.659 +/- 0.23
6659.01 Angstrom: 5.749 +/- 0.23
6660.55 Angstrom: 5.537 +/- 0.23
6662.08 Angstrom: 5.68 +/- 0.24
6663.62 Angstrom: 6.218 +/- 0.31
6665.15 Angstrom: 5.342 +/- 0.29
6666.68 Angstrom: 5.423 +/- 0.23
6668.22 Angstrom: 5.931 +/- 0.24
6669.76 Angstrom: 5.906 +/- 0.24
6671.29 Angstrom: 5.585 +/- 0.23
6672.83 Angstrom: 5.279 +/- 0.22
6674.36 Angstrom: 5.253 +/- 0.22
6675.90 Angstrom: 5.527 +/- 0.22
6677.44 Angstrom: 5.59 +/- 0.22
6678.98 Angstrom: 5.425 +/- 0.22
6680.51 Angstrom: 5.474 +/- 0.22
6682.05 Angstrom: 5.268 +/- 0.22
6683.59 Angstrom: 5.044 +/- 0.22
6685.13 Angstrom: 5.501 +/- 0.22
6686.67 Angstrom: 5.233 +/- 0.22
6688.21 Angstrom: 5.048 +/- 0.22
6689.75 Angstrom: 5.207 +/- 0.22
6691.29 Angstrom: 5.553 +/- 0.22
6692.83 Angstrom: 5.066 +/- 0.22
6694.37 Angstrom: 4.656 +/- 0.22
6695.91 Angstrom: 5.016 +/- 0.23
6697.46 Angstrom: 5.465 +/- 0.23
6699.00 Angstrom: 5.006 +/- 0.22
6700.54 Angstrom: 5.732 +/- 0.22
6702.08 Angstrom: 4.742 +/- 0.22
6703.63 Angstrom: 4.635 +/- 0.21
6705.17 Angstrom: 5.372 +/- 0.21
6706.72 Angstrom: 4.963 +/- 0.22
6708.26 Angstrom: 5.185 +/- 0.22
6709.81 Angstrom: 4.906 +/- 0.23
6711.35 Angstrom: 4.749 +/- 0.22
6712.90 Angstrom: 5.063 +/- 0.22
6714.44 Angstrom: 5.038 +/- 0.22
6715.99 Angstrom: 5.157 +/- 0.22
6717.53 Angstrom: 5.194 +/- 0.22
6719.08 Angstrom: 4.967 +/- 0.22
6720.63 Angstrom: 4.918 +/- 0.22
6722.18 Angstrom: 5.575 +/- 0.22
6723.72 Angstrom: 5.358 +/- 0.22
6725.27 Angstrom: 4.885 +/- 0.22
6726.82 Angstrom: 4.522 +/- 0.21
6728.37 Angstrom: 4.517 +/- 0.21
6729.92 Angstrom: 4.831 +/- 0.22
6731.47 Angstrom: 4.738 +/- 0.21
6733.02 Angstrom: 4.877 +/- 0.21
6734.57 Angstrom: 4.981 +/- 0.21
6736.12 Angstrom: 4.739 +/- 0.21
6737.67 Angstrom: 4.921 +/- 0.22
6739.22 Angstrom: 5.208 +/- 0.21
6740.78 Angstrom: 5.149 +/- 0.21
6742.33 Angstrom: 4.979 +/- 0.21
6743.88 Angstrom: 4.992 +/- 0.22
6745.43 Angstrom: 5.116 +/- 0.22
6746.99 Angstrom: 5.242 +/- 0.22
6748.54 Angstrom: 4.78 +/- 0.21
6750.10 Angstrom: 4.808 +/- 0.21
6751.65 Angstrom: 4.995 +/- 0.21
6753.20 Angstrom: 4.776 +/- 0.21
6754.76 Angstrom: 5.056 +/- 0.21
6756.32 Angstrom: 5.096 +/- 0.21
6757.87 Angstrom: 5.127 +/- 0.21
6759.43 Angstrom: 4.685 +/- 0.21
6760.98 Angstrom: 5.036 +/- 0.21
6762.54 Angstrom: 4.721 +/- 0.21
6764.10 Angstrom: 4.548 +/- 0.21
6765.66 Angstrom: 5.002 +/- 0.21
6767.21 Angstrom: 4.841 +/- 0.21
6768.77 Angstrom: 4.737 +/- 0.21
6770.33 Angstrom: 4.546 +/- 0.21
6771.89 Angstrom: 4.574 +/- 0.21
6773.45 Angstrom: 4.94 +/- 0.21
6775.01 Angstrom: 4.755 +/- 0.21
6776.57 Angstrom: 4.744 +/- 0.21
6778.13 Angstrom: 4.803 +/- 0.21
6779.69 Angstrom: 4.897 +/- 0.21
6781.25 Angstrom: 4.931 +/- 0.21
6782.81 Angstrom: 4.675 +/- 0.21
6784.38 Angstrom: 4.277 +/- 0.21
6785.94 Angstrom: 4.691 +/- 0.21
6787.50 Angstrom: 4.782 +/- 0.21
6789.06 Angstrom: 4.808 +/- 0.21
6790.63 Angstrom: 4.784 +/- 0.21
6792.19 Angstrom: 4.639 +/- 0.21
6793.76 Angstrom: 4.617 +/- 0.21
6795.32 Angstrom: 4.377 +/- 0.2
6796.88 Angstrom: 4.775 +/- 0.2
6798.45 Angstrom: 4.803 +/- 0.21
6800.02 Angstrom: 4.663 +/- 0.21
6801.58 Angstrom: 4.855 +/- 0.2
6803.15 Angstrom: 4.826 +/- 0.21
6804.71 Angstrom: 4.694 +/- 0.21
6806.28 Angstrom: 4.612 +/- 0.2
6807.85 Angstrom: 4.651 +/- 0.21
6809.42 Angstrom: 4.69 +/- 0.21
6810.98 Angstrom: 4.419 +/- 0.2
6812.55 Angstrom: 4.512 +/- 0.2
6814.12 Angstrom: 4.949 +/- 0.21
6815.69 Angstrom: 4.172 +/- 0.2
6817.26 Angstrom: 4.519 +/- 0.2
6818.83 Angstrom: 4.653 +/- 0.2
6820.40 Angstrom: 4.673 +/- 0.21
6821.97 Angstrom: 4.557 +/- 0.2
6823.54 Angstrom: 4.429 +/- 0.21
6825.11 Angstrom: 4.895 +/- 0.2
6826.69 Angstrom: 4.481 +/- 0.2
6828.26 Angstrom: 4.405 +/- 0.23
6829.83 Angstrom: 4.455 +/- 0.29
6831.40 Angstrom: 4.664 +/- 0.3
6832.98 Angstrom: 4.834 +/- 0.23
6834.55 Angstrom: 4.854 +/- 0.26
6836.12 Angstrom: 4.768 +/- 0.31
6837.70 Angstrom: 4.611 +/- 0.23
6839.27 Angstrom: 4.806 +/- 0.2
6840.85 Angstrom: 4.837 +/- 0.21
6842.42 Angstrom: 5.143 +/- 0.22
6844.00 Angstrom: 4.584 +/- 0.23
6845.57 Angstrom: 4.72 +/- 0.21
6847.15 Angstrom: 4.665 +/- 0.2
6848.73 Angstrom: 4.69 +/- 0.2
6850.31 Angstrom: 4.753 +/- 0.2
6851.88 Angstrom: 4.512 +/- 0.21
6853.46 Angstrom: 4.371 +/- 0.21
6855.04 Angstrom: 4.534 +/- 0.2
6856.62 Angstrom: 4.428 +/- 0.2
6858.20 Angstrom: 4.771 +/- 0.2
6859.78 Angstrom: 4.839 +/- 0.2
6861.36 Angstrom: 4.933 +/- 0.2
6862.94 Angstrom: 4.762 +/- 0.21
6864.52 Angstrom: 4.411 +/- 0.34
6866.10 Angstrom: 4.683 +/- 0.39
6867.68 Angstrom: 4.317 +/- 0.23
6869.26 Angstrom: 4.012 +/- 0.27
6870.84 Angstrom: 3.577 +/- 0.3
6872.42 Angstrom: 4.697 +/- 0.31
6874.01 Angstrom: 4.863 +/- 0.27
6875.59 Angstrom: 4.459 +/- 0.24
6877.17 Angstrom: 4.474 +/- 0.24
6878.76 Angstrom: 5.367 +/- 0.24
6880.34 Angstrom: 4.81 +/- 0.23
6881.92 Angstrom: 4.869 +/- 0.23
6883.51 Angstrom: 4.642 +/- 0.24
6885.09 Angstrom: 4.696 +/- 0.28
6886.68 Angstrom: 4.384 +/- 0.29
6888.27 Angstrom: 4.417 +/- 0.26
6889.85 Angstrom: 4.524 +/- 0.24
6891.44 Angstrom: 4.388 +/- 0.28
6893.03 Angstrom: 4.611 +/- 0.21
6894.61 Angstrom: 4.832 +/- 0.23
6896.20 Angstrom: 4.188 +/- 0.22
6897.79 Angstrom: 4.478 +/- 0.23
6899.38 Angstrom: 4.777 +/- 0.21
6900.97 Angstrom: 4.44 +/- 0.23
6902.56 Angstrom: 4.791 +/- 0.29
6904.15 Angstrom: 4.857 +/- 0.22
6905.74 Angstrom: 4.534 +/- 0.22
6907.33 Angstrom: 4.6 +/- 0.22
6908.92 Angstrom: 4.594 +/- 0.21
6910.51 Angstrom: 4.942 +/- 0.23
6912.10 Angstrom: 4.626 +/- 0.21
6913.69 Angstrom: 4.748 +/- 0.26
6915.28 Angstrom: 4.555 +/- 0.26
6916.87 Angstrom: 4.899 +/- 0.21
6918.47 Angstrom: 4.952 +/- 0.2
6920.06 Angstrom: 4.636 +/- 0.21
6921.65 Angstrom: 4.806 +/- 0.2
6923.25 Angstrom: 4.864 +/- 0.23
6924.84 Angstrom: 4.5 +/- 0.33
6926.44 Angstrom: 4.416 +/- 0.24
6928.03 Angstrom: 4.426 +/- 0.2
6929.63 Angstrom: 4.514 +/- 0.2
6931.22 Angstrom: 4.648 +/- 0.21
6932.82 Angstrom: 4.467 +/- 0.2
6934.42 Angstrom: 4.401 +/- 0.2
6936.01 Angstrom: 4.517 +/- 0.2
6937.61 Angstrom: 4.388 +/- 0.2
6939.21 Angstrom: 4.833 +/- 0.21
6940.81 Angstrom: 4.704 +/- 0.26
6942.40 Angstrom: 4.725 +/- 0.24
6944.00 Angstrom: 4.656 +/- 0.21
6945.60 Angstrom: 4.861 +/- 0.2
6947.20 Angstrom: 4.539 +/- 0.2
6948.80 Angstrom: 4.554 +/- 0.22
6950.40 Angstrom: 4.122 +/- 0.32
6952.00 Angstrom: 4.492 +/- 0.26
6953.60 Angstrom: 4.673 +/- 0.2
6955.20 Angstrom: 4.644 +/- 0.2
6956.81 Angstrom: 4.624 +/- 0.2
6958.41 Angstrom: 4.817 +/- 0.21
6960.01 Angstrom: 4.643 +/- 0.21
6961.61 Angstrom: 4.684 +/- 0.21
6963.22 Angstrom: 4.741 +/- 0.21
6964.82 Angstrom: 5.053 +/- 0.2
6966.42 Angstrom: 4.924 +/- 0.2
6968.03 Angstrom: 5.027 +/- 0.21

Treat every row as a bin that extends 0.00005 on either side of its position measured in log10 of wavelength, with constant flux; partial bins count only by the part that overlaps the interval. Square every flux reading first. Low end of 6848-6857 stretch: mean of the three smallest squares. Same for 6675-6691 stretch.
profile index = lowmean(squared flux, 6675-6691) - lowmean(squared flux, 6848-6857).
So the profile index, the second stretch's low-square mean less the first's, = 6.3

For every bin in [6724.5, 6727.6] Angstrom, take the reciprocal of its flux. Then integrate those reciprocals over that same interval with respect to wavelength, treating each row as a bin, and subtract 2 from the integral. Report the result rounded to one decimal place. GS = -1.3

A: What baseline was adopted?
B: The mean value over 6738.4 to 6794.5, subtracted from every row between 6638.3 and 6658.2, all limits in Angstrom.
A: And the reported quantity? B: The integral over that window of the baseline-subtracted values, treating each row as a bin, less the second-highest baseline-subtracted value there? 15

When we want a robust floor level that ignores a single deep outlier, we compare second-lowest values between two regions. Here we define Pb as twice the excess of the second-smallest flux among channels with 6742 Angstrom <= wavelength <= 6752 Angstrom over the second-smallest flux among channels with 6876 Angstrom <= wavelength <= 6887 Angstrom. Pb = 0.67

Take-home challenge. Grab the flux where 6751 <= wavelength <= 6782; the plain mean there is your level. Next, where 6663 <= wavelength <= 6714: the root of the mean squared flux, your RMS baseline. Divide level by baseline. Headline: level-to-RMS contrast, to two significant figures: 0.91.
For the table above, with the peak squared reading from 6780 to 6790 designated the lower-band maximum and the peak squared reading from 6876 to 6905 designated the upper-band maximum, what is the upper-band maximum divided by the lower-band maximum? 1.18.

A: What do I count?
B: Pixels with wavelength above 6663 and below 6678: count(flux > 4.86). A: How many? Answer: 10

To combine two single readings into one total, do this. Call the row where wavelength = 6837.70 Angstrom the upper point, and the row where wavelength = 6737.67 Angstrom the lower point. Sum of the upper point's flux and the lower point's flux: 9.5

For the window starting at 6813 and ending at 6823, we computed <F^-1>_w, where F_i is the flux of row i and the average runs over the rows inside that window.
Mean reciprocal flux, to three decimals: 0.219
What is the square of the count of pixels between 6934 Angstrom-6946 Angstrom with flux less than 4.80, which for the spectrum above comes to 36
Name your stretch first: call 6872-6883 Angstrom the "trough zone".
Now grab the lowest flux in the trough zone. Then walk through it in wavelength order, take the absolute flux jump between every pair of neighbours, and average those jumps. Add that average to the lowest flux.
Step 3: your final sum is 4.81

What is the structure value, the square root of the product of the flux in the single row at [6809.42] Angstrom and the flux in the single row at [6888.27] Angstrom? 4.55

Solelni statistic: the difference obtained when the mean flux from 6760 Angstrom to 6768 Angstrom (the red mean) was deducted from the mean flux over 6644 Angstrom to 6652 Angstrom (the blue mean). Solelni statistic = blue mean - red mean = 0.8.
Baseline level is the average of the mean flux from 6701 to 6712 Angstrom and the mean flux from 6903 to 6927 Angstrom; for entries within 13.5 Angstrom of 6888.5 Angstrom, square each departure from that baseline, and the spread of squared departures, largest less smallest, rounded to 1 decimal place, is 0.4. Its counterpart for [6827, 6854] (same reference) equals 0.2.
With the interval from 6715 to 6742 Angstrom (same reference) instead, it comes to 0.6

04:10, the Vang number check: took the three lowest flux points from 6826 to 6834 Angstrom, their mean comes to 4.4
